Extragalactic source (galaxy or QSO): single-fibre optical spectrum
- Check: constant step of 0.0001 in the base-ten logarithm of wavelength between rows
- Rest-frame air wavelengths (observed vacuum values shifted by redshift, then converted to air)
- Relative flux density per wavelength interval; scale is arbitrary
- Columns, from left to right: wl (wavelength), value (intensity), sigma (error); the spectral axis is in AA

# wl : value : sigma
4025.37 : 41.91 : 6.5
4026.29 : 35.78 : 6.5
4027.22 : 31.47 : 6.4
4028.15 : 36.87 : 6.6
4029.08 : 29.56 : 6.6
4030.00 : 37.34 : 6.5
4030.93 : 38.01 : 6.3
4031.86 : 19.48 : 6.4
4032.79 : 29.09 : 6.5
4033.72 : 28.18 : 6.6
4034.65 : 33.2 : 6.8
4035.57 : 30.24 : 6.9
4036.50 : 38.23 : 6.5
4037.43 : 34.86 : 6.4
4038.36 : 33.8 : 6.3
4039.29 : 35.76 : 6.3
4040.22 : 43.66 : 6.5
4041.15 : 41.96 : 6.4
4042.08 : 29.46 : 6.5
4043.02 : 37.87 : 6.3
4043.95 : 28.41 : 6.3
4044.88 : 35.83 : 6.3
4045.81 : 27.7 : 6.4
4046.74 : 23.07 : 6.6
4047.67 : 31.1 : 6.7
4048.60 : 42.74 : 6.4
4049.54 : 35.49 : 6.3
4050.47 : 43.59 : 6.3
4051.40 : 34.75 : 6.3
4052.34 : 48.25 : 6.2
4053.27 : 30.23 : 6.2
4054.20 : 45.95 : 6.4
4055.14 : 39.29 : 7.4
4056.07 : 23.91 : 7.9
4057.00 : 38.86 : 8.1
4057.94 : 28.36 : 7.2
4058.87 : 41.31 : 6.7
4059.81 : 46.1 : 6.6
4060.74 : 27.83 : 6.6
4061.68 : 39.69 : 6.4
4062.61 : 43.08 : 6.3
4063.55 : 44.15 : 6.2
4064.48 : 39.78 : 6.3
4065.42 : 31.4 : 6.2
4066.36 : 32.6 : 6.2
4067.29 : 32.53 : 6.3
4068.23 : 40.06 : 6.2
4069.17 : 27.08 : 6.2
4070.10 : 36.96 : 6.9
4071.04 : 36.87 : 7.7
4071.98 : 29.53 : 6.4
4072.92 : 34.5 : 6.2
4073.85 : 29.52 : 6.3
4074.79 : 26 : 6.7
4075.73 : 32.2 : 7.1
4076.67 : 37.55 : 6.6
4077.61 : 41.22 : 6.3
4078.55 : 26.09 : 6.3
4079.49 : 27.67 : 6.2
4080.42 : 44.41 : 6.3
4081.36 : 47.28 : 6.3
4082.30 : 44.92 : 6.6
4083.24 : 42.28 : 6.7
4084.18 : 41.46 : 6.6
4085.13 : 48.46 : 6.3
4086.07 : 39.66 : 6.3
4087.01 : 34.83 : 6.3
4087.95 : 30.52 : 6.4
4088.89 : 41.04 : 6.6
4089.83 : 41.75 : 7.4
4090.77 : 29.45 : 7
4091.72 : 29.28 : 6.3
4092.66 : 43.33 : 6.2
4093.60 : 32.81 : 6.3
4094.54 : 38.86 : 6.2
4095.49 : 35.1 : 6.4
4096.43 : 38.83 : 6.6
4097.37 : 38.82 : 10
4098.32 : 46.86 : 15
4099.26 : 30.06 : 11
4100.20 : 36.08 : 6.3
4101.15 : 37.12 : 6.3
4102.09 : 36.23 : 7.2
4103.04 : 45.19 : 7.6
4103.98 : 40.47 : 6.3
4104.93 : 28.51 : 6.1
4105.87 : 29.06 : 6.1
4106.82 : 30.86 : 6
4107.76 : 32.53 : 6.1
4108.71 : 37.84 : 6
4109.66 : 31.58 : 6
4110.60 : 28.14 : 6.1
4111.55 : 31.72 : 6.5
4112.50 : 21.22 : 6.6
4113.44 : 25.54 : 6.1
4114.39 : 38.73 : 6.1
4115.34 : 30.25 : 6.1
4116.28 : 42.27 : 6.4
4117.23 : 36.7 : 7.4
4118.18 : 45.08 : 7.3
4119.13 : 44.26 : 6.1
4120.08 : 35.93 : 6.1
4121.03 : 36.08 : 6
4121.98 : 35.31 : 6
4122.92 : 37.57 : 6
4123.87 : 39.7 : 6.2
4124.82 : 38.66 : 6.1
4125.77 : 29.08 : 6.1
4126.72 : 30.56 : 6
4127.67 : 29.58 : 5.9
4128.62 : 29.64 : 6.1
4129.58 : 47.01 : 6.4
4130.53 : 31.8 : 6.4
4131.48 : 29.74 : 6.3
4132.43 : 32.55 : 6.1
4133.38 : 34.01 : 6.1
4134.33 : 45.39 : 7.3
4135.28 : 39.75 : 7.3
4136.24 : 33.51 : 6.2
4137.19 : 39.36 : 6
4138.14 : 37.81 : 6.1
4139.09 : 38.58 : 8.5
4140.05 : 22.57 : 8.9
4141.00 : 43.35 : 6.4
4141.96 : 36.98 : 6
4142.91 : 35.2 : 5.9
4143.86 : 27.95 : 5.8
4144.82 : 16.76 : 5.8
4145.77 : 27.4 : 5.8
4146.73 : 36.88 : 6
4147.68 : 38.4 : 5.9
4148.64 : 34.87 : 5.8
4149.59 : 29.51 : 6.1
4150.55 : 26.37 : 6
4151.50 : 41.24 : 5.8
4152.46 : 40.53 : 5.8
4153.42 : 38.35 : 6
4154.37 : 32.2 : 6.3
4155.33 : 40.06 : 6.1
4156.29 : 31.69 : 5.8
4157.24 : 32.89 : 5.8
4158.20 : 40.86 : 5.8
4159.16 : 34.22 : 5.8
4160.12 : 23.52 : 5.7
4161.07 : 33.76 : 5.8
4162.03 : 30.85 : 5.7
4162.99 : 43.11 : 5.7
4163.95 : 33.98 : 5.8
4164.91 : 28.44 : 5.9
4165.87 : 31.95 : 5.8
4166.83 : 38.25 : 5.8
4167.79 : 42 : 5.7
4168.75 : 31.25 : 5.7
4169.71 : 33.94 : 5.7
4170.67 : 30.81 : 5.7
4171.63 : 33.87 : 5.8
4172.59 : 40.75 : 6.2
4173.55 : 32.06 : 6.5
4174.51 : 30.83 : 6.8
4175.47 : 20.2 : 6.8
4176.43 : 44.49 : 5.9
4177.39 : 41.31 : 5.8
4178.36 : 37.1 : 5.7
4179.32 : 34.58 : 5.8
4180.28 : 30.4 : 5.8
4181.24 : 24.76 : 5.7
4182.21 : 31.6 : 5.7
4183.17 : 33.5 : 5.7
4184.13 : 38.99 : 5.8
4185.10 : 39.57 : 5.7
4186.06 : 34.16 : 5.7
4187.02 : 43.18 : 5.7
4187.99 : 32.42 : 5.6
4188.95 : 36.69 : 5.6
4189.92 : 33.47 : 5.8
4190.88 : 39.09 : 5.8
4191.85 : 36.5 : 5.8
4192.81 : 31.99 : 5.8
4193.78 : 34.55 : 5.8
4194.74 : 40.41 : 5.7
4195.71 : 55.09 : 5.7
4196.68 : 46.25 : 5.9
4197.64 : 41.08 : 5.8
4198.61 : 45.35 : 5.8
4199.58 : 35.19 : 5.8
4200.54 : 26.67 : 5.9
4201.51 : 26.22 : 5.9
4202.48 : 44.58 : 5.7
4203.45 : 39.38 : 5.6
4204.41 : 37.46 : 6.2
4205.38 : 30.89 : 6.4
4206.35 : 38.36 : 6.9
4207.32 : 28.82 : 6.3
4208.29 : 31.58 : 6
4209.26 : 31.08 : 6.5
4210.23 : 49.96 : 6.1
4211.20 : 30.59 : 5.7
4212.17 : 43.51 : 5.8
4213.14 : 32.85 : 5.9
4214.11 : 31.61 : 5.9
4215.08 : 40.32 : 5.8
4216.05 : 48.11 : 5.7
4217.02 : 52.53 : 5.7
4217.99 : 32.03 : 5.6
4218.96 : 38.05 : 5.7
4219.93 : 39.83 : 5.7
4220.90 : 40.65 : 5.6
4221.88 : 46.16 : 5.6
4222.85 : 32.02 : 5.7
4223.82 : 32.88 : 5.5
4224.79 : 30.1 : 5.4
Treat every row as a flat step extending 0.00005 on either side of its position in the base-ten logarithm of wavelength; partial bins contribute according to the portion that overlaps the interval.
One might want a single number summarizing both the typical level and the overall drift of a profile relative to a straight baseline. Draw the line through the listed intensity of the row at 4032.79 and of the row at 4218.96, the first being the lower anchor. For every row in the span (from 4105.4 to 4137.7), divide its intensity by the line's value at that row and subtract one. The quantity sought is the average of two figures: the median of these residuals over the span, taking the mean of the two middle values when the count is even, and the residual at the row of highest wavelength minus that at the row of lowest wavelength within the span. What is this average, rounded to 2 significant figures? 0.13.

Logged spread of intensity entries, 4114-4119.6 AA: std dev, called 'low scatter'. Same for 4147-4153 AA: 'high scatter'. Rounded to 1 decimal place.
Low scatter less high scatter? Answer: -0.5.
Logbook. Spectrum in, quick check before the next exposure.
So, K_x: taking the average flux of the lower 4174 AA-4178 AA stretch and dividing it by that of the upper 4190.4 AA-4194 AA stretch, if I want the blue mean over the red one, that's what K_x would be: 0.96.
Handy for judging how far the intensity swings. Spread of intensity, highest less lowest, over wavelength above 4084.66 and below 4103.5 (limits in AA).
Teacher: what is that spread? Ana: 19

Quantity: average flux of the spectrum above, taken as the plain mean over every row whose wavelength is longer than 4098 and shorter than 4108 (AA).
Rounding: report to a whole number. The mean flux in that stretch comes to 36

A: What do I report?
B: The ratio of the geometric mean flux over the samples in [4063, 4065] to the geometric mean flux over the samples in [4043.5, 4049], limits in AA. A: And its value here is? 1.36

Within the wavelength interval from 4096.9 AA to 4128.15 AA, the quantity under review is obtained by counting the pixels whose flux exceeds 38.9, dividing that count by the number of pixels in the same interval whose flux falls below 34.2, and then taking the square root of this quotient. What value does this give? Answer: 0.71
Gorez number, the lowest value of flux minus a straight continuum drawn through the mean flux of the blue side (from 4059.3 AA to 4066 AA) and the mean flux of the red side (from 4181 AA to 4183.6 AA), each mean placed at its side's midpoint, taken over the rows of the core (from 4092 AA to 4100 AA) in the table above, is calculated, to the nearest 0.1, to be -6.1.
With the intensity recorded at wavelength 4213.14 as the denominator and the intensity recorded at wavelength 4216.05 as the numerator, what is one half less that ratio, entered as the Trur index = -0.96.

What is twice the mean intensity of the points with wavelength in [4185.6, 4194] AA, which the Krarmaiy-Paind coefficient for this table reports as 71.6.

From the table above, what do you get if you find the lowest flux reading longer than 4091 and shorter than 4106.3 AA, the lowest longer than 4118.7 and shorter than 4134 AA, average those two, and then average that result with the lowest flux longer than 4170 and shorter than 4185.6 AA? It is 24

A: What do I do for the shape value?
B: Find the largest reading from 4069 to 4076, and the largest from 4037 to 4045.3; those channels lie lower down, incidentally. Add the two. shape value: 81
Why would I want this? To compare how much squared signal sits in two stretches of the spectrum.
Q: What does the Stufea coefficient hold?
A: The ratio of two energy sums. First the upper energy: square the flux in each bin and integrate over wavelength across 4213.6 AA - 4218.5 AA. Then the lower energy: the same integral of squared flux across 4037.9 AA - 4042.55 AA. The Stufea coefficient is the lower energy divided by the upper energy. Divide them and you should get 0.76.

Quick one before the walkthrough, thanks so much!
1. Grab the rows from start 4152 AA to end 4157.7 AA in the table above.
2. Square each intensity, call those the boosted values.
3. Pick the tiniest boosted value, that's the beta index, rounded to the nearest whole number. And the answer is 1004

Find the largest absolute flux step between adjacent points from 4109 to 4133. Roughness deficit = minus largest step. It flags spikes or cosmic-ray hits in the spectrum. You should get -17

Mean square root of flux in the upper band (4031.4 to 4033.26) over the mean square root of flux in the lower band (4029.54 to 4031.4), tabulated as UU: 0.80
